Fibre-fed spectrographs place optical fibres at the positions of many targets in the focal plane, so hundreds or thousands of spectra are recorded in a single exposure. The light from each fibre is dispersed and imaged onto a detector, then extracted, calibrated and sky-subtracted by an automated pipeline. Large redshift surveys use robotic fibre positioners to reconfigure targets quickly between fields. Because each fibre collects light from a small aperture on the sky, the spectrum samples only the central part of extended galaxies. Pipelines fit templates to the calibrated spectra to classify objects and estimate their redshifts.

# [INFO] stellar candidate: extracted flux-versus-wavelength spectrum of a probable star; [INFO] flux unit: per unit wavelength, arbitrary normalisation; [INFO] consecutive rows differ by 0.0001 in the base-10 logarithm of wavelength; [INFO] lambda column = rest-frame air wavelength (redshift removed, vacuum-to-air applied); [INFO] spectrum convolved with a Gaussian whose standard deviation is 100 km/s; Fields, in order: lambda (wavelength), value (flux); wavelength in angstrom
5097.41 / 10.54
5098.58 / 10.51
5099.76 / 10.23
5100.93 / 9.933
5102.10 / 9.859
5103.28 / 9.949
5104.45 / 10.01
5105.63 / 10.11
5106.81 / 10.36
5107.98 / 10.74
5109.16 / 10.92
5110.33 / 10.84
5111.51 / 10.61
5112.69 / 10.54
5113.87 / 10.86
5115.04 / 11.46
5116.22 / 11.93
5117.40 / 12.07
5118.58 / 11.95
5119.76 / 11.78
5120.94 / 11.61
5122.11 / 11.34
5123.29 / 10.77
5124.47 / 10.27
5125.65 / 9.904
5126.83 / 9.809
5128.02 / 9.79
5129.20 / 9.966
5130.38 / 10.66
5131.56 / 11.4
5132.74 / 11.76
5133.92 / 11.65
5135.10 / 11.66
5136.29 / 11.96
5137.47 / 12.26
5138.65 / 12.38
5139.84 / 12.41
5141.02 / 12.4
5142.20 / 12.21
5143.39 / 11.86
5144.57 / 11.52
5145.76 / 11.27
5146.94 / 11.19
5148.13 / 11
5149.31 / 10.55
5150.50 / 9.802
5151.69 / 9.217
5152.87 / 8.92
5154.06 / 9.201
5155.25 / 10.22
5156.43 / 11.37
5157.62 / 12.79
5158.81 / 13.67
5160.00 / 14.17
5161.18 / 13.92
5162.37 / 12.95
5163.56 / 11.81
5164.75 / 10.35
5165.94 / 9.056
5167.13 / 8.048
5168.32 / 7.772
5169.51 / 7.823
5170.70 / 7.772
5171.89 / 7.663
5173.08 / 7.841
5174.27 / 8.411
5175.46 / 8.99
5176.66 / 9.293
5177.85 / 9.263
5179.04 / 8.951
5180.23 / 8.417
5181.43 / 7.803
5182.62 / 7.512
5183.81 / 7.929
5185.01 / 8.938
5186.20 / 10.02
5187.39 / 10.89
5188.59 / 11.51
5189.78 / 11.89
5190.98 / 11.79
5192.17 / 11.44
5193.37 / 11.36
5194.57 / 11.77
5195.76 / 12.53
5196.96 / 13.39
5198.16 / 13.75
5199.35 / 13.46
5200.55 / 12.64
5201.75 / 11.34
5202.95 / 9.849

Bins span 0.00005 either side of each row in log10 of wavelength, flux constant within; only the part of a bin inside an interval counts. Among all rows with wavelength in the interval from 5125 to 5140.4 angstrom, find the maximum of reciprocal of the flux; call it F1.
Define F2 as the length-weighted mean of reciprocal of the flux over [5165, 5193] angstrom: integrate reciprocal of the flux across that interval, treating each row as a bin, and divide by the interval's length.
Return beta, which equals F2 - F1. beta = 0.010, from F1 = 0.10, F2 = 0.112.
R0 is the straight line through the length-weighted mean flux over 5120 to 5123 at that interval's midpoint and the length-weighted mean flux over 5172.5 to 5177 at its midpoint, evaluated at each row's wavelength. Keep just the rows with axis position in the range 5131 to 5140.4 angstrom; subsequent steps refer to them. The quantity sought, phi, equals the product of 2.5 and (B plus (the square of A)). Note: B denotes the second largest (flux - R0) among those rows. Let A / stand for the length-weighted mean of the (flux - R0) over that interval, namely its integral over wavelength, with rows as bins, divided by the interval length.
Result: 8.4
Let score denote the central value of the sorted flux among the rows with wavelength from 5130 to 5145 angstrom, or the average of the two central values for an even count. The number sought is 11.9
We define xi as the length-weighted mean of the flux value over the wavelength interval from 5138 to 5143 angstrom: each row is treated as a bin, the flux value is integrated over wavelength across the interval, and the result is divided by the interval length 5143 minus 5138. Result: 12.3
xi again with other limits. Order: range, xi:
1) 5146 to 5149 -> 11.1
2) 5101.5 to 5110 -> 10.3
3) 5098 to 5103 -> 10.1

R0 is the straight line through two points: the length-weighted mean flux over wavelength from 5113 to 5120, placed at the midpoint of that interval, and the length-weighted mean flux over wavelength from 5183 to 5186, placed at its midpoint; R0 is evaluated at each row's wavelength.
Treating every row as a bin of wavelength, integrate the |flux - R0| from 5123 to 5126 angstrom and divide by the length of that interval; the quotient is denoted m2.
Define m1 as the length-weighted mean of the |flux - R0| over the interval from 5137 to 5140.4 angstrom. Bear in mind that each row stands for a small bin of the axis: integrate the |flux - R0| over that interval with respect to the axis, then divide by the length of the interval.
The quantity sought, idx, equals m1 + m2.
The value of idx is 2.7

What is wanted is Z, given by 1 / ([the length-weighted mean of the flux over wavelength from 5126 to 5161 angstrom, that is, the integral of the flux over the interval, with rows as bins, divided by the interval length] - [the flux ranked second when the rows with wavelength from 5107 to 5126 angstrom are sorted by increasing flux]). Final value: 1.0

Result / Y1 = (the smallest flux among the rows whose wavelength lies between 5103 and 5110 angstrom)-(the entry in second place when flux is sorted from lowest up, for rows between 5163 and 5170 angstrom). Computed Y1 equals 2.1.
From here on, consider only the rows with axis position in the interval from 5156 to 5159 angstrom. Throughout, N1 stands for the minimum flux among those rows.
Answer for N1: 11.37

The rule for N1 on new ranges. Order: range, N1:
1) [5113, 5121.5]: 10.86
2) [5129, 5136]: 9.966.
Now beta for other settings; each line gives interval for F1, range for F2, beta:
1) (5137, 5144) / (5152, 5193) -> 0.020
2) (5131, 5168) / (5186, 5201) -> -0.041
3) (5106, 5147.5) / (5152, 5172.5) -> -0.001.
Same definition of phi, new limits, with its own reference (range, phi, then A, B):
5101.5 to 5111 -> 6.4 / -1.9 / -1.2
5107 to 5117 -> 1.6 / -1.0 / -0.4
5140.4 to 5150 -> 8.9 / 1.3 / 1.9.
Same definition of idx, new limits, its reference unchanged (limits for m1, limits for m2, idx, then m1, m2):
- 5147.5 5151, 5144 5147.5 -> 1.5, 0.5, 1.01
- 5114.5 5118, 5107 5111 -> 1.5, 0.3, 1.18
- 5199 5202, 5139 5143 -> 6.4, 4.7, 1.79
